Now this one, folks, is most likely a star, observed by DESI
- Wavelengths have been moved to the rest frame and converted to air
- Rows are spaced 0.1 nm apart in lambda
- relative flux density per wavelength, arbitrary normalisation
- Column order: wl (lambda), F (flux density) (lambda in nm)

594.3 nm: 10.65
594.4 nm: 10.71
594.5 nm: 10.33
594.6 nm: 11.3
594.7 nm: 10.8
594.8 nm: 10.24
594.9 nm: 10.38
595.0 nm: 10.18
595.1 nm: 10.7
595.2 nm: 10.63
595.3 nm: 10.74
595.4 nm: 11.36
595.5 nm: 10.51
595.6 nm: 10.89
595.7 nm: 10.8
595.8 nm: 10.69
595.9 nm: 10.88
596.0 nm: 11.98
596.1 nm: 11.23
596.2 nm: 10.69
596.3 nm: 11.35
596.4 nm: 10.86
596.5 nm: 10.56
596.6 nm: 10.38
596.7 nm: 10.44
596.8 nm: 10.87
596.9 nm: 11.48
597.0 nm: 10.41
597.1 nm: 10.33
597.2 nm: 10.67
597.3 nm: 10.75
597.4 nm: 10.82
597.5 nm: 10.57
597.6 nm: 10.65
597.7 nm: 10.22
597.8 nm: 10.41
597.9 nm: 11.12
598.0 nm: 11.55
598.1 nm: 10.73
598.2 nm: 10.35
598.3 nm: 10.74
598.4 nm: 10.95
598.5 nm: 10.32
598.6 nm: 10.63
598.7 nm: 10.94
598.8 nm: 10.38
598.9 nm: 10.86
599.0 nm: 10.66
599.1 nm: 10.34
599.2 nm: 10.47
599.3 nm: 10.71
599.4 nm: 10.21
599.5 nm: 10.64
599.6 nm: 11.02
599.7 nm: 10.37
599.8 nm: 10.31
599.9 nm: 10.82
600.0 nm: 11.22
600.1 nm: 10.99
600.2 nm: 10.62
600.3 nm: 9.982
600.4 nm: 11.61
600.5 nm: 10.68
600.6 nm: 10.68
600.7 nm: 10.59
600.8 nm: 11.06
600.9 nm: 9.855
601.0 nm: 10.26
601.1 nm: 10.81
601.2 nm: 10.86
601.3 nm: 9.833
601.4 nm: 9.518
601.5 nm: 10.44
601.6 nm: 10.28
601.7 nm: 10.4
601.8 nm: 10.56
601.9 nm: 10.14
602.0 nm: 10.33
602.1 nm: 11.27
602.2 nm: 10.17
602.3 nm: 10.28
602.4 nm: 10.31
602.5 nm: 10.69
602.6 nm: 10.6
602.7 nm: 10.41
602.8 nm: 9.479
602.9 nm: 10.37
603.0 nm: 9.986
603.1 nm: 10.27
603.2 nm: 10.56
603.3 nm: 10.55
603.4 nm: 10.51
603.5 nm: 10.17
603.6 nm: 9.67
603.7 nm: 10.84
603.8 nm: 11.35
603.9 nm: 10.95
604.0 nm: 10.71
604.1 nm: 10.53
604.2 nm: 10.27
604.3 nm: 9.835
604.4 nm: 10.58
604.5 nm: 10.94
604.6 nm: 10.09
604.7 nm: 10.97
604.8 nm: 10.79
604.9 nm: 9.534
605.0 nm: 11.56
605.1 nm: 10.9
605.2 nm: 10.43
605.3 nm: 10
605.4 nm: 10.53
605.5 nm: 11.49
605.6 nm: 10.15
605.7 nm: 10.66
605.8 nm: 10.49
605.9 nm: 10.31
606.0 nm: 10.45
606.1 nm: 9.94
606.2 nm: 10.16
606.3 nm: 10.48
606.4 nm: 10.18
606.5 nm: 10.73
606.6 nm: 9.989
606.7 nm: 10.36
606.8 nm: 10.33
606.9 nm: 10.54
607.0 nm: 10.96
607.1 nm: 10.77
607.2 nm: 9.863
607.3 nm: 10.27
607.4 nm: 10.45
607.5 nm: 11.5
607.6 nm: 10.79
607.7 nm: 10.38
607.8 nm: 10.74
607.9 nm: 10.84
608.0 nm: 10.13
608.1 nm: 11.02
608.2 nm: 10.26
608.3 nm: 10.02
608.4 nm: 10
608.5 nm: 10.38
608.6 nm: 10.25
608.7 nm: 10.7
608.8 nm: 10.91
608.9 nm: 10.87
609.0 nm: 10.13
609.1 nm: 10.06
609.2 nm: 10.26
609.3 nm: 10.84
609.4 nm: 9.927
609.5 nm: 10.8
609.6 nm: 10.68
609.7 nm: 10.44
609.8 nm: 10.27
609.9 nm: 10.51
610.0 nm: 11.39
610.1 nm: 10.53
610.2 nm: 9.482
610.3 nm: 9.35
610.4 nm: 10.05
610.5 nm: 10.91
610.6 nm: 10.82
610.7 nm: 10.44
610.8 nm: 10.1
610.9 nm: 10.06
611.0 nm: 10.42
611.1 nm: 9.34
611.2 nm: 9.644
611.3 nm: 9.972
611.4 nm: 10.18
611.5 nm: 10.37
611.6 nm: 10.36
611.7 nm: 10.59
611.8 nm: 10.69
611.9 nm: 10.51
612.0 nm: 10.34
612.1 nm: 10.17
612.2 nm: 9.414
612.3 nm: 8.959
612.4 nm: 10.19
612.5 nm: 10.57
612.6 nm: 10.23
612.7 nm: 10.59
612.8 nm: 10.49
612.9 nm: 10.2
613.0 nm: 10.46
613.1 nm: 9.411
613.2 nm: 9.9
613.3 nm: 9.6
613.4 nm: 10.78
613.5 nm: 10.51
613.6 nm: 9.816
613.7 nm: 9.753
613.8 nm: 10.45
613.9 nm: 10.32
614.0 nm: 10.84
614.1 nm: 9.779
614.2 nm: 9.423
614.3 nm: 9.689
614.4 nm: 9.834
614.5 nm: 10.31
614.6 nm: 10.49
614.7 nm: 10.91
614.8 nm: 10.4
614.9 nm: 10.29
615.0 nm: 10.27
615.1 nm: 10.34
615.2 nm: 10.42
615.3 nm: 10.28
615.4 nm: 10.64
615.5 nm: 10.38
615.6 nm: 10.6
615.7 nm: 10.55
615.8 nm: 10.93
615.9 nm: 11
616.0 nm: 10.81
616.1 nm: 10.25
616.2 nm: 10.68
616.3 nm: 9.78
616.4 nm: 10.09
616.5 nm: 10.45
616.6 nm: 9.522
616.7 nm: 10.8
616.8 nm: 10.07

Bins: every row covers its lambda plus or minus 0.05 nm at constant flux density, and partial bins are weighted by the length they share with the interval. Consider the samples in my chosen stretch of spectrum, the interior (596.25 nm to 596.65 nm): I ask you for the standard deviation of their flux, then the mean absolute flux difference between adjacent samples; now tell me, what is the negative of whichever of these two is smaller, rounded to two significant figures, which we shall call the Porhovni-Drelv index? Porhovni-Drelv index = -0.32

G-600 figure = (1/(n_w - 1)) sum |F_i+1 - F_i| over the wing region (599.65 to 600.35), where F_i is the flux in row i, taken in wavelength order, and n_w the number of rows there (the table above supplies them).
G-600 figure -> 0.37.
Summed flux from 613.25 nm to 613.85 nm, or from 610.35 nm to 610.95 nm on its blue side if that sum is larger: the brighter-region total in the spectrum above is 62.4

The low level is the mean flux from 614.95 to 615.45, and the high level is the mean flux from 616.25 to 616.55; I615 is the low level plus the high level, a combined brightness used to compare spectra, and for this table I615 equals 20.5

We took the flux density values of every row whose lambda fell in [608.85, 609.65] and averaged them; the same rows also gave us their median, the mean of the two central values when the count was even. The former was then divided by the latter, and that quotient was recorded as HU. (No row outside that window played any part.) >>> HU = 1.00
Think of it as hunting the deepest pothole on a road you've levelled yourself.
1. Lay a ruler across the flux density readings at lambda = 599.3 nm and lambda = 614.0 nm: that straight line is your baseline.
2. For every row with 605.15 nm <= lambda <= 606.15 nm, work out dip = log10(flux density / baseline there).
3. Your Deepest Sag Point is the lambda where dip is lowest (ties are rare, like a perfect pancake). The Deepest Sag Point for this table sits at 606.1 nm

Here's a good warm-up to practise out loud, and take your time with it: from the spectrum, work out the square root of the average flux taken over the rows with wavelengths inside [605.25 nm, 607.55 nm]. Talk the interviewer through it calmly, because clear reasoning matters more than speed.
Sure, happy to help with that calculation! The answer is 3.234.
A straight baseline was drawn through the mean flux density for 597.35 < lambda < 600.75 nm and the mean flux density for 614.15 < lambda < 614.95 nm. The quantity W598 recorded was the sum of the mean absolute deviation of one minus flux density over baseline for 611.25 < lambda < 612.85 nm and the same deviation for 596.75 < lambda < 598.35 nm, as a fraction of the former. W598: 1.9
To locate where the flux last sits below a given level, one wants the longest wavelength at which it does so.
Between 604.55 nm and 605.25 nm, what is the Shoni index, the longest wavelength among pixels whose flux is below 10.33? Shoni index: 604.9 nm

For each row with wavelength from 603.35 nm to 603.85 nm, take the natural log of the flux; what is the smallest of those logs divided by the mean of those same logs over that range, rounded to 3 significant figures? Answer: 0.965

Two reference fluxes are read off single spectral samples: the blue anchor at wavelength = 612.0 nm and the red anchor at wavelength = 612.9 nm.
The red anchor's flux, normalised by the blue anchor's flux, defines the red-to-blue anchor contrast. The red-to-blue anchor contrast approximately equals 0.99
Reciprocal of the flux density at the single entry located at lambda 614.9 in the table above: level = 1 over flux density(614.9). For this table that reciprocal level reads 0.097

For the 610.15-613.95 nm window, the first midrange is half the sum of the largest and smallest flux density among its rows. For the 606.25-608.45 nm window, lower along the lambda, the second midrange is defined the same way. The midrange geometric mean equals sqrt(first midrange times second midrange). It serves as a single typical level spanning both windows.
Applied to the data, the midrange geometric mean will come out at 10.3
